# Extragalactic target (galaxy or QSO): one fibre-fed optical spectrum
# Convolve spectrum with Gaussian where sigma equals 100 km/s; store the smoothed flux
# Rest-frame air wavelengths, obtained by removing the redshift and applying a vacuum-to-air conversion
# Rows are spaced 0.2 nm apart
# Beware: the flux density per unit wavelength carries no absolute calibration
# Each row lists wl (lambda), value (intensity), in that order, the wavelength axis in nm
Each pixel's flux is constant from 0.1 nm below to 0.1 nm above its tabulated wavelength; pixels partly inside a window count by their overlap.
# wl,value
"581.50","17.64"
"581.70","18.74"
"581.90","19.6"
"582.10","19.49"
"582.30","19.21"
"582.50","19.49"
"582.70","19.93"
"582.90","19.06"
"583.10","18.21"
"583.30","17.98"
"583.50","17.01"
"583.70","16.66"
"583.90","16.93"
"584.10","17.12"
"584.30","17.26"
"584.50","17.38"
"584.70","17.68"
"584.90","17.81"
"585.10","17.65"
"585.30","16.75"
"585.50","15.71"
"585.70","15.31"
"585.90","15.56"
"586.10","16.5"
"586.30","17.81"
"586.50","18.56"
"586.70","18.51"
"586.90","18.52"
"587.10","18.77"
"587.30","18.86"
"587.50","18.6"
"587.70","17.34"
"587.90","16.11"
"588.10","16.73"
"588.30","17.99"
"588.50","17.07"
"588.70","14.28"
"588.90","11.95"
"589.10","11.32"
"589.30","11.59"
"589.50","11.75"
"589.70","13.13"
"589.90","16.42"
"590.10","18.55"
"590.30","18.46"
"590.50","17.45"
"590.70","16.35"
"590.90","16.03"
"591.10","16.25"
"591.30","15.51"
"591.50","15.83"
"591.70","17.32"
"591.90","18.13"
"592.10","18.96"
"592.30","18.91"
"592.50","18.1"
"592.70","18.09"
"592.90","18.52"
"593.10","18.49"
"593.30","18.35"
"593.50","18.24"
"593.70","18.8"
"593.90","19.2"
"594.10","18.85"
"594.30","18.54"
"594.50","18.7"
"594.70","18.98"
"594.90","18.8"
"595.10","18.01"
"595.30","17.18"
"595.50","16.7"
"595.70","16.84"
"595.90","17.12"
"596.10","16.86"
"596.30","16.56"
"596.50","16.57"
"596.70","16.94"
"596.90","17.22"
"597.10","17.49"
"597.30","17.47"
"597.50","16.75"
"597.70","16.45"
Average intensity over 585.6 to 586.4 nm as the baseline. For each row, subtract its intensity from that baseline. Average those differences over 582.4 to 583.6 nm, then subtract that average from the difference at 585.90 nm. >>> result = 3.1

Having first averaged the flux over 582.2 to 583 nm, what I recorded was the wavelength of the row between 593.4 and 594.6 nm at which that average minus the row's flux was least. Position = 593.90 nm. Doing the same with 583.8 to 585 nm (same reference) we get 584.90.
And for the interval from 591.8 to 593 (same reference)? 592.10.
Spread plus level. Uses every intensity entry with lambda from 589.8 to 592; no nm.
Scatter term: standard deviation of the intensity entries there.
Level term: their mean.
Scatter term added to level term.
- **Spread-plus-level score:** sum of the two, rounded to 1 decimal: 18.0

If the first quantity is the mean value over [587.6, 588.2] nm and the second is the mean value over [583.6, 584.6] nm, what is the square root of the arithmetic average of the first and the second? 4.11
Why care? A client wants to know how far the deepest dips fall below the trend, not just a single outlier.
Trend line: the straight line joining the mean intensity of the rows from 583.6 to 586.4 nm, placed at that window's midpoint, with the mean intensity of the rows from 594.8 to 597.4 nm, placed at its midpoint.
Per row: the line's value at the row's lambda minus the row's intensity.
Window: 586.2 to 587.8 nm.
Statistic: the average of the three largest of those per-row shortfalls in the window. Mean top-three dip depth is -1.0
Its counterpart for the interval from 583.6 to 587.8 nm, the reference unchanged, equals 1.4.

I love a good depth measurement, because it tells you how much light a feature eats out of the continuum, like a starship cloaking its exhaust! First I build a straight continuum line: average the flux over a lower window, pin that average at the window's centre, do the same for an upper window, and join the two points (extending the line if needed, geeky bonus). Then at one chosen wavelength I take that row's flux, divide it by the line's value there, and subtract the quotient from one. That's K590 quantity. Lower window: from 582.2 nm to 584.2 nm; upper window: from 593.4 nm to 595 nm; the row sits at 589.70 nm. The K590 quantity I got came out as 0.29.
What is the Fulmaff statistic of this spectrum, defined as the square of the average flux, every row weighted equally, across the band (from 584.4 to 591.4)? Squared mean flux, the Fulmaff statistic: 269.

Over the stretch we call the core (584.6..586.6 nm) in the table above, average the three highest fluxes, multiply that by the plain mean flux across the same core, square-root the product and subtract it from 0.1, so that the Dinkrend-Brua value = -17.4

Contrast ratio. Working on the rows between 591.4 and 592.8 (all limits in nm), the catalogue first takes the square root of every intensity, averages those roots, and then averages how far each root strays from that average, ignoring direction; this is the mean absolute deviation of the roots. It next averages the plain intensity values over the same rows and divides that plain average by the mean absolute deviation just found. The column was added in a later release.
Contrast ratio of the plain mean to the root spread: 196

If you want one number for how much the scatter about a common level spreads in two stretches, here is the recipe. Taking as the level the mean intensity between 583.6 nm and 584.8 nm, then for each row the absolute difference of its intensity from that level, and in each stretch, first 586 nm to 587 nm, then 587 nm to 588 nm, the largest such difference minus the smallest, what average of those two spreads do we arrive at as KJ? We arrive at 1.1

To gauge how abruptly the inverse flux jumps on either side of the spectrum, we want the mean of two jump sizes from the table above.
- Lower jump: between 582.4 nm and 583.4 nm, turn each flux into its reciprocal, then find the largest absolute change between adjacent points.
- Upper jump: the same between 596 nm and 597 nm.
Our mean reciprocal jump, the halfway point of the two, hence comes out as 0.0019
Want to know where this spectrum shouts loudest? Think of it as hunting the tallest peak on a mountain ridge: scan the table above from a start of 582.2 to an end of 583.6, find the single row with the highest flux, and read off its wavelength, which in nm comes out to 582.70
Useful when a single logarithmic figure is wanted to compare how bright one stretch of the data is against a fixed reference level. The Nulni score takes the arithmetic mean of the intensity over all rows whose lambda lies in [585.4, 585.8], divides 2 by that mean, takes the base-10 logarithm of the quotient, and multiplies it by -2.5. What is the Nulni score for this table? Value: 2.22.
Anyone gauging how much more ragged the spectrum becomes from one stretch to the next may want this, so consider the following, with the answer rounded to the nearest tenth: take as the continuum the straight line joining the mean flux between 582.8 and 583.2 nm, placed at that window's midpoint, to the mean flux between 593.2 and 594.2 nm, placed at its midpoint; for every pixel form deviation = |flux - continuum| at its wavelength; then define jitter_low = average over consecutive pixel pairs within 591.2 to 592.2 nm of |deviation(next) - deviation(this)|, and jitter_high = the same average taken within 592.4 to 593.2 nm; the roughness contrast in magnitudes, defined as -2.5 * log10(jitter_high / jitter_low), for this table 1.7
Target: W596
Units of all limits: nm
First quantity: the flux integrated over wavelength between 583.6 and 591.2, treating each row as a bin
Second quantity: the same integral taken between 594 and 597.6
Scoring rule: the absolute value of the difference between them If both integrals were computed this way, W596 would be 62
